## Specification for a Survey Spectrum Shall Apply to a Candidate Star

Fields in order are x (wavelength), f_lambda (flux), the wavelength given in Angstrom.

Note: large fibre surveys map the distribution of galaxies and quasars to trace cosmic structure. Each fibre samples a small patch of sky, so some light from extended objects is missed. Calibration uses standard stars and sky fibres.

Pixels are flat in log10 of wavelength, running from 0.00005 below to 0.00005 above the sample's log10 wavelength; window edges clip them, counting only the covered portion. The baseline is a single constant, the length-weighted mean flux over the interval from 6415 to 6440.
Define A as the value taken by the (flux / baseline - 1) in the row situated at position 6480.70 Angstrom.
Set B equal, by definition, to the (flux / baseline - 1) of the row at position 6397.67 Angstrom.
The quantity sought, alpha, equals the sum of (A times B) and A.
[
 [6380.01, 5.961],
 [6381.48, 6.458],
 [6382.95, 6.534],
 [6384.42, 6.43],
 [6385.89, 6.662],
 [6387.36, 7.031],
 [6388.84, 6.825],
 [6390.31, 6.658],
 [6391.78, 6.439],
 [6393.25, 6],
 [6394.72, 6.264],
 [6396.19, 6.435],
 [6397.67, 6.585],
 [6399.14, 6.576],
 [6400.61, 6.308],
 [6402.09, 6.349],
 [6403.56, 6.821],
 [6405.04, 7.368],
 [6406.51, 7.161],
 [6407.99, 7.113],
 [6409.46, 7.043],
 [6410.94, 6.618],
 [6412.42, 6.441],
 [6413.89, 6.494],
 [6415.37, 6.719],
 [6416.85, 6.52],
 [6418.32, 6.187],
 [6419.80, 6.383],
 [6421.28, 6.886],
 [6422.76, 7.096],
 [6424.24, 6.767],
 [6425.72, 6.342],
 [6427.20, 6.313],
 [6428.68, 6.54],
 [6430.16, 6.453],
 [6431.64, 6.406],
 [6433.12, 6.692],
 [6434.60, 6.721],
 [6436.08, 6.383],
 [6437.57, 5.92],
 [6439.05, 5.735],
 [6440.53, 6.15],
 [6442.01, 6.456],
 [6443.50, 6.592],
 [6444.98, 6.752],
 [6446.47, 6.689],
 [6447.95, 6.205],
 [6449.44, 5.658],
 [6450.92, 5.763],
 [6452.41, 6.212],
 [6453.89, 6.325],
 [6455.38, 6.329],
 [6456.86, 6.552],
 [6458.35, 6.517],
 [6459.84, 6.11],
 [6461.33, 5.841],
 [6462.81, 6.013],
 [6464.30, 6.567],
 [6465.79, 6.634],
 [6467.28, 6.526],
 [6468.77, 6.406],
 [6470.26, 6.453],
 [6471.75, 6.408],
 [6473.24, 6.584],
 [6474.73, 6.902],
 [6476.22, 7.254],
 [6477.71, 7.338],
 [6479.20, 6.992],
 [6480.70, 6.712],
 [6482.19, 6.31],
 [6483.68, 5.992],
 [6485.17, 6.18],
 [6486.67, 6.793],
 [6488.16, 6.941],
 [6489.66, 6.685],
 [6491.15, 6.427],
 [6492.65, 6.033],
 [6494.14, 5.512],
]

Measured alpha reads 0.04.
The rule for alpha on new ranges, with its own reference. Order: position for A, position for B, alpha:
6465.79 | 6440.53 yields 0.02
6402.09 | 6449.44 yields -0.02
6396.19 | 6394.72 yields 0.00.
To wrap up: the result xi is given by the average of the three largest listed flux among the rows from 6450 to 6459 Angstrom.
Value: 6.47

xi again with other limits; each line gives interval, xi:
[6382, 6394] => 6.84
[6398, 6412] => 7.21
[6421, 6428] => 6.92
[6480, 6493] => 6.82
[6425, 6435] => 6.65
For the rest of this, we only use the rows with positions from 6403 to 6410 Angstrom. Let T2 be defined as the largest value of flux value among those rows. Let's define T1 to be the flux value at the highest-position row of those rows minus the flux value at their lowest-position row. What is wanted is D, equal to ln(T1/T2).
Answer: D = -3.5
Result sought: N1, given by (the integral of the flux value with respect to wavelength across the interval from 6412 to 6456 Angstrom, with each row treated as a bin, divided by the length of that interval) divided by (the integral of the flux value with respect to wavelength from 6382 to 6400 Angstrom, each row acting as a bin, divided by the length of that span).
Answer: 0.98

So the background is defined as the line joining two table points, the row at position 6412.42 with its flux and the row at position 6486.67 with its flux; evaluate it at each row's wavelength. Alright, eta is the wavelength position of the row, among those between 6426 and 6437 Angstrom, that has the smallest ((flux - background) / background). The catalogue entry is 6427.20 Angstrom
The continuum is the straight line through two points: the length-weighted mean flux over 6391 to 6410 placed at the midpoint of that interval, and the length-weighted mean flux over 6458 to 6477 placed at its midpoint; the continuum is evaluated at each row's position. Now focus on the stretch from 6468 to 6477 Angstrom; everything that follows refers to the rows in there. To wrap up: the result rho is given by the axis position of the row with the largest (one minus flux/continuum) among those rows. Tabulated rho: 6468.77 Angstrom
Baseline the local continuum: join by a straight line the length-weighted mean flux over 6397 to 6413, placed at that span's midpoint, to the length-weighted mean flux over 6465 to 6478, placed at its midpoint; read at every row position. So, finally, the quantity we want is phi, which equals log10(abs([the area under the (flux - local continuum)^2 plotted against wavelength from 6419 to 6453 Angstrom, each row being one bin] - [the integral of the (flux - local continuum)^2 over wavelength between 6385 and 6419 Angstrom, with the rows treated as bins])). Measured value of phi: 0.605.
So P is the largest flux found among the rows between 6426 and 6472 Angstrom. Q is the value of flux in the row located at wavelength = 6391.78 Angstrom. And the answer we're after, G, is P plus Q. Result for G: 13.2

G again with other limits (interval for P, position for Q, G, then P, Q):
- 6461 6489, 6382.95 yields 13.9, 7.338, 6.534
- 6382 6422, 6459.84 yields 13.5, 7.368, 6.11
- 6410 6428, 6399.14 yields 13.7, 7.096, 6.576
